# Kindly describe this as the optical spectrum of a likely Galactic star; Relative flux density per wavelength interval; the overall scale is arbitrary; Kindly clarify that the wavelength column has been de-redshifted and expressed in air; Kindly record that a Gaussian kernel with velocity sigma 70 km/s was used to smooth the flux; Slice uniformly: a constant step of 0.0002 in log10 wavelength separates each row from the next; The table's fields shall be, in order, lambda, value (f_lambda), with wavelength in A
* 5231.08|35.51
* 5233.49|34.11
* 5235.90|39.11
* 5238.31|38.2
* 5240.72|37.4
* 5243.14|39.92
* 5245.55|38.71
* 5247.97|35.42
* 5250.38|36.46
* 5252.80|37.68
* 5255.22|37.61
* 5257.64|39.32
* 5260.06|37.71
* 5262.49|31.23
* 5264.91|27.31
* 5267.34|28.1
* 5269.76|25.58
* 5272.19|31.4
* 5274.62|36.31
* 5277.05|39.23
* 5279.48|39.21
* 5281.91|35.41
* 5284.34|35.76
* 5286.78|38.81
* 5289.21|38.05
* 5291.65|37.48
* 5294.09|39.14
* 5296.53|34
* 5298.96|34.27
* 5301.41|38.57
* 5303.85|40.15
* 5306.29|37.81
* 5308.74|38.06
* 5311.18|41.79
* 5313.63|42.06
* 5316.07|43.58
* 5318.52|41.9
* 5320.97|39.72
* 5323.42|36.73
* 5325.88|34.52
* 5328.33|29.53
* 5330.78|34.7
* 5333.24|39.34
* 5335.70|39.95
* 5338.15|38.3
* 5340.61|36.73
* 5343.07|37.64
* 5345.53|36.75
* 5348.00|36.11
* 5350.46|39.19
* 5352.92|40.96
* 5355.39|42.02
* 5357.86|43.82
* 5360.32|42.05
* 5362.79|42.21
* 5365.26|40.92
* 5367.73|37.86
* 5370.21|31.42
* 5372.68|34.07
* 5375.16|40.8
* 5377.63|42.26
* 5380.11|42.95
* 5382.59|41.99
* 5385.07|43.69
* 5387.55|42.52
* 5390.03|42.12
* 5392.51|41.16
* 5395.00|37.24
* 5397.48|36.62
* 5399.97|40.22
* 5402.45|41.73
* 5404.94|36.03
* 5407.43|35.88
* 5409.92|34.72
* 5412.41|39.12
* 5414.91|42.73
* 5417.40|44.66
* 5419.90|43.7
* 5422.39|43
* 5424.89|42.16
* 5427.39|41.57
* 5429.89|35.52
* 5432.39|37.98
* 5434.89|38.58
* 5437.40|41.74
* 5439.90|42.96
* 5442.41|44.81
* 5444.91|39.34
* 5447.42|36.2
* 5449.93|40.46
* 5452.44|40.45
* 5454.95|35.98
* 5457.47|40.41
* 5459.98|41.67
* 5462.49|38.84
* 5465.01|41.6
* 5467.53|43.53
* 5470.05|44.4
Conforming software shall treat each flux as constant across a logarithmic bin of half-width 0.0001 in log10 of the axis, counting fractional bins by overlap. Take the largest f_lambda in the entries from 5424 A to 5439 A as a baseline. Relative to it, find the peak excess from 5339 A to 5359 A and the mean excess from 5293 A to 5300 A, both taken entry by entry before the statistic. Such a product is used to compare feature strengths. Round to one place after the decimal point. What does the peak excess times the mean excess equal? -10.6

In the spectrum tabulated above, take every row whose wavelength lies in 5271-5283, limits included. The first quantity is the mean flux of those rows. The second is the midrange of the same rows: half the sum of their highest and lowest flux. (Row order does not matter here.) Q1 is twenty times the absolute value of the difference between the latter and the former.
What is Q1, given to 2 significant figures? 20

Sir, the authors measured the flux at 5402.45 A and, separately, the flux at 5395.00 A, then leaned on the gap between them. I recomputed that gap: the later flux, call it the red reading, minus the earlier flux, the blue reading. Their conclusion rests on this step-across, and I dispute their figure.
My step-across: 4.5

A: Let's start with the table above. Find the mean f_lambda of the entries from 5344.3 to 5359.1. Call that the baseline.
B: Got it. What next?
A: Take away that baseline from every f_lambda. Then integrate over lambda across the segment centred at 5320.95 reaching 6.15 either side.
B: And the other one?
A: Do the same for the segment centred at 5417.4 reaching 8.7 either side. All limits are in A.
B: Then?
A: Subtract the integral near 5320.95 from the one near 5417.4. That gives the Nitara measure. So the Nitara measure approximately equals 35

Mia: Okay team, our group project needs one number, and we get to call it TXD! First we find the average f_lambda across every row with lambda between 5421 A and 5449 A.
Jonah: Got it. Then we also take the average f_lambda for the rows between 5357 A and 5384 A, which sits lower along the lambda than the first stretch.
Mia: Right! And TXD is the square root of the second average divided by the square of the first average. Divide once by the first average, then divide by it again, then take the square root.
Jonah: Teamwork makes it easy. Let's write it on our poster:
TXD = 0.157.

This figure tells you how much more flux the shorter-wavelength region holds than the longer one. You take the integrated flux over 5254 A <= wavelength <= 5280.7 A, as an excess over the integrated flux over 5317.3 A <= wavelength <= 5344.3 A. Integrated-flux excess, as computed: -99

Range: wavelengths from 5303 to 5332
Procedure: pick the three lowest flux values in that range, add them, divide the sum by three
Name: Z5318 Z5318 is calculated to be 32.9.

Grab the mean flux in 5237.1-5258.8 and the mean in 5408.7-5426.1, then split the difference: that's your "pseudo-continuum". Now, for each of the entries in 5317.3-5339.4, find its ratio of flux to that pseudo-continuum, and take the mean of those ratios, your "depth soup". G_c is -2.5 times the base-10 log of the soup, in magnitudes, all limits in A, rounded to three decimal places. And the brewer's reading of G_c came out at 0.070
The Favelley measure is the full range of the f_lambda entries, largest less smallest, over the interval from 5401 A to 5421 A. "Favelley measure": 9.9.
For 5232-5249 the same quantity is 5.8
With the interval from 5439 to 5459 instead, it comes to 8.8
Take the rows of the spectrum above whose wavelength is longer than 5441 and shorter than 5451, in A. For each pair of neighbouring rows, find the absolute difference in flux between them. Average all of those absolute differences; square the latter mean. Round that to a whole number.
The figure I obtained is 18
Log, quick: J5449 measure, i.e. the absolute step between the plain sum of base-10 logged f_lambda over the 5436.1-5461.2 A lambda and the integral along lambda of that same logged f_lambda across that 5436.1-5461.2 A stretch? 24.2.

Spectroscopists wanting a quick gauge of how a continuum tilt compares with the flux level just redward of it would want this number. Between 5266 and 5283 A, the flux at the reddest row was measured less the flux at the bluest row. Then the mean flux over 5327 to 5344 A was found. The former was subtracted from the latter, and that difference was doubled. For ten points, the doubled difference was 59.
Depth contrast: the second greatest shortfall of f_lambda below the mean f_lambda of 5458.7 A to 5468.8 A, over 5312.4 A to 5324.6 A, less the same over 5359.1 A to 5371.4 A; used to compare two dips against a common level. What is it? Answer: -1.9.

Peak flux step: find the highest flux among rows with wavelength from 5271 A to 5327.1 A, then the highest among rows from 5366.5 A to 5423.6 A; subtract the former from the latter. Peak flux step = 1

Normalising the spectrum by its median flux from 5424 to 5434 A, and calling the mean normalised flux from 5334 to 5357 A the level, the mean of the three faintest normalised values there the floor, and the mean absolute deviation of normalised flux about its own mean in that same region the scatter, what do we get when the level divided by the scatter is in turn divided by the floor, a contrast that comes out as 24.9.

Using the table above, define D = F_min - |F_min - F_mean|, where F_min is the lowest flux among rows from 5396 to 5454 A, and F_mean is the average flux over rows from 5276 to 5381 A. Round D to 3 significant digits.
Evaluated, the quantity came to 30.9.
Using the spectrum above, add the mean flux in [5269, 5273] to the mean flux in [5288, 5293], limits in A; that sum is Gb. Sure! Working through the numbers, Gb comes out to 66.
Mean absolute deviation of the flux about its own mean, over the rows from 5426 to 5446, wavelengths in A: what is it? 2.5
